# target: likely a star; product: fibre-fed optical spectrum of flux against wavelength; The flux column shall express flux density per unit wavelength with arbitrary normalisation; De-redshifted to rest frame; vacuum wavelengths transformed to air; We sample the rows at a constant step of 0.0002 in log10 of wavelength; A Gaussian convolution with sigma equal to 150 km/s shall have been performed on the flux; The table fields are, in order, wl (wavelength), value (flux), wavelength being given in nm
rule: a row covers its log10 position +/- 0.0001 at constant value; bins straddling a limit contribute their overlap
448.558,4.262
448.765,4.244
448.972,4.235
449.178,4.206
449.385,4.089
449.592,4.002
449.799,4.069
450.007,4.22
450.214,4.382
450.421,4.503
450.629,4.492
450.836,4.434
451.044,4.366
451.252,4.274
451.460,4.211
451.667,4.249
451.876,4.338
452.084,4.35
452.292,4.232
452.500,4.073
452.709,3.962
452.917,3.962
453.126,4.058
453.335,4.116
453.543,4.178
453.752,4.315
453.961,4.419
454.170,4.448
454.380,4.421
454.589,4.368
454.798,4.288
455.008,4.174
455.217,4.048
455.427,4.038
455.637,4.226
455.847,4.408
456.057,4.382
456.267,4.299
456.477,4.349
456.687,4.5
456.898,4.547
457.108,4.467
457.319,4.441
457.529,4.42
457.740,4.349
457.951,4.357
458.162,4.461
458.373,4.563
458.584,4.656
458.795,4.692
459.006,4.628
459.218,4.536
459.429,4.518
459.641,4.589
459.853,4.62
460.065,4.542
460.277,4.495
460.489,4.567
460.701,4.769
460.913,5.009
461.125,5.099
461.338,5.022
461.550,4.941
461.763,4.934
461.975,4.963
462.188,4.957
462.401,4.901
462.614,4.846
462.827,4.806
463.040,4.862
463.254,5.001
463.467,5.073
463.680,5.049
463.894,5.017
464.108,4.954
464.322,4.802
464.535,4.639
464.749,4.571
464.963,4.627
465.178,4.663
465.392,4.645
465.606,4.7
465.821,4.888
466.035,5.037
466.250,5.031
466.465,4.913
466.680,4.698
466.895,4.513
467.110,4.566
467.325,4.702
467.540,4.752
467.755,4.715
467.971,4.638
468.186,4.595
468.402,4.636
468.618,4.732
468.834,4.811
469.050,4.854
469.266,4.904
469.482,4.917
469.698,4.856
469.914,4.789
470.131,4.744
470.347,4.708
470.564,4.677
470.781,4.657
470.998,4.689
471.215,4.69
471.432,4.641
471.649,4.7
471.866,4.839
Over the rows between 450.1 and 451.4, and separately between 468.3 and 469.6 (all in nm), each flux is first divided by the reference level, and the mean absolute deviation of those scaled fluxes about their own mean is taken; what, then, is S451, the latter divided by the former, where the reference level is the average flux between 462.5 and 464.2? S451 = 1.23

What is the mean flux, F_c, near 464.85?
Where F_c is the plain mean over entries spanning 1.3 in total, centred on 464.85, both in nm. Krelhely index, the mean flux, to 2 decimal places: 4.66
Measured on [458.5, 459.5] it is 4.61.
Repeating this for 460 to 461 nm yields 4.68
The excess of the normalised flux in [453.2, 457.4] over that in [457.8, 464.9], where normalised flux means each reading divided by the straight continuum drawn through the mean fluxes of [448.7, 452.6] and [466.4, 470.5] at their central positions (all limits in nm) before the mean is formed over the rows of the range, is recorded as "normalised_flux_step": -0.064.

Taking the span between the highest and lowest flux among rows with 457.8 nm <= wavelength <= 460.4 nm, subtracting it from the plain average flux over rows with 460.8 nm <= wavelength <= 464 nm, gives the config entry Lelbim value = 4.63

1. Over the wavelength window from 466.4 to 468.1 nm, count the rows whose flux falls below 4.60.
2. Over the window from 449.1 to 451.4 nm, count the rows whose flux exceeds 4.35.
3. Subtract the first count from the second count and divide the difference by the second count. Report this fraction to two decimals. 0.60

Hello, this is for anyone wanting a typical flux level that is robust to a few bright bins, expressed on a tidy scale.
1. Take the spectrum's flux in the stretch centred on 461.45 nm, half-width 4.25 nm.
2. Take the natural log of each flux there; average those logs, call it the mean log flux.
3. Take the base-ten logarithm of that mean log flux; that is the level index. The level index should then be 0.191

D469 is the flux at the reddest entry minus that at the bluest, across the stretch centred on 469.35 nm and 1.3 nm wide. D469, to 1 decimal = 0.0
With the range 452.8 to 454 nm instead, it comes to 0.5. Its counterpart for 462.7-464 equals 0.2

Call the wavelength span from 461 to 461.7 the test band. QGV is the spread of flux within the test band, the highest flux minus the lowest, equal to 0.16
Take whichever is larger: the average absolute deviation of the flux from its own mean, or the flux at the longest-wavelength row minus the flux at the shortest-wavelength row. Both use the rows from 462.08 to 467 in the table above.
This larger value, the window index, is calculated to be 0.15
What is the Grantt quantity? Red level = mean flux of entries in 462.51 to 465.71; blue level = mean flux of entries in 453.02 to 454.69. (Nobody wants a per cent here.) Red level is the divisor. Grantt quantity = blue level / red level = 0.89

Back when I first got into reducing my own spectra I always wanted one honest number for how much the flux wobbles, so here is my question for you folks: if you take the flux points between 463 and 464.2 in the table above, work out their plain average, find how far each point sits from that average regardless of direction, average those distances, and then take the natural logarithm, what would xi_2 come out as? -2.87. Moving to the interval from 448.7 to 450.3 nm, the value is -2.35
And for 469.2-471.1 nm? -2.47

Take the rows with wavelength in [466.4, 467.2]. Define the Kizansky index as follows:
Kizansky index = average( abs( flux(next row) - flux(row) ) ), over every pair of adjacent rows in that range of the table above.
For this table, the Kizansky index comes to 0.15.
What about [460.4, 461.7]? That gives 0.14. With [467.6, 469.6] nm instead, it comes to 0.06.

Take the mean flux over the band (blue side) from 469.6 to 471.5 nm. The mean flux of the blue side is 4.72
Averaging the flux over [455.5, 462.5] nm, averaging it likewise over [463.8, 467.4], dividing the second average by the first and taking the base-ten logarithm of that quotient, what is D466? 0.014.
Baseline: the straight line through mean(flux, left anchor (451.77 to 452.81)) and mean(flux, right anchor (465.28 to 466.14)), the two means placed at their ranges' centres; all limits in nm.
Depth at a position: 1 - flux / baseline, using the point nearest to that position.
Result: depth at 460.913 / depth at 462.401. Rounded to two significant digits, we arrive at 1.8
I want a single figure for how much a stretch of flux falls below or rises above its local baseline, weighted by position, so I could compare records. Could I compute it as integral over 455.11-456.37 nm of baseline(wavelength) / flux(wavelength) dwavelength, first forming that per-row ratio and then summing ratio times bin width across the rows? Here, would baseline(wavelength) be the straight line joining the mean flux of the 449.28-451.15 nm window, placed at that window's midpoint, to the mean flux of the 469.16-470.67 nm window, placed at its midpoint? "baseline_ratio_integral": 1.32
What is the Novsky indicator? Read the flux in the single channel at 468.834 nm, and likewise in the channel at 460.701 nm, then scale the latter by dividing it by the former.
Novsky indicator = 0.99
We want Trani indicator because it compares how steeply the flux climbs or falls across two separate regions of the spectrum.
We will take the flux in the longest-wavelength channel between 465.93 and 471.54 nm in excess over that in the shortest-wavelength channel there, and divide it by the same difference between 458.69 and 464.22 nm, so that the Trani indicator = -1.5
